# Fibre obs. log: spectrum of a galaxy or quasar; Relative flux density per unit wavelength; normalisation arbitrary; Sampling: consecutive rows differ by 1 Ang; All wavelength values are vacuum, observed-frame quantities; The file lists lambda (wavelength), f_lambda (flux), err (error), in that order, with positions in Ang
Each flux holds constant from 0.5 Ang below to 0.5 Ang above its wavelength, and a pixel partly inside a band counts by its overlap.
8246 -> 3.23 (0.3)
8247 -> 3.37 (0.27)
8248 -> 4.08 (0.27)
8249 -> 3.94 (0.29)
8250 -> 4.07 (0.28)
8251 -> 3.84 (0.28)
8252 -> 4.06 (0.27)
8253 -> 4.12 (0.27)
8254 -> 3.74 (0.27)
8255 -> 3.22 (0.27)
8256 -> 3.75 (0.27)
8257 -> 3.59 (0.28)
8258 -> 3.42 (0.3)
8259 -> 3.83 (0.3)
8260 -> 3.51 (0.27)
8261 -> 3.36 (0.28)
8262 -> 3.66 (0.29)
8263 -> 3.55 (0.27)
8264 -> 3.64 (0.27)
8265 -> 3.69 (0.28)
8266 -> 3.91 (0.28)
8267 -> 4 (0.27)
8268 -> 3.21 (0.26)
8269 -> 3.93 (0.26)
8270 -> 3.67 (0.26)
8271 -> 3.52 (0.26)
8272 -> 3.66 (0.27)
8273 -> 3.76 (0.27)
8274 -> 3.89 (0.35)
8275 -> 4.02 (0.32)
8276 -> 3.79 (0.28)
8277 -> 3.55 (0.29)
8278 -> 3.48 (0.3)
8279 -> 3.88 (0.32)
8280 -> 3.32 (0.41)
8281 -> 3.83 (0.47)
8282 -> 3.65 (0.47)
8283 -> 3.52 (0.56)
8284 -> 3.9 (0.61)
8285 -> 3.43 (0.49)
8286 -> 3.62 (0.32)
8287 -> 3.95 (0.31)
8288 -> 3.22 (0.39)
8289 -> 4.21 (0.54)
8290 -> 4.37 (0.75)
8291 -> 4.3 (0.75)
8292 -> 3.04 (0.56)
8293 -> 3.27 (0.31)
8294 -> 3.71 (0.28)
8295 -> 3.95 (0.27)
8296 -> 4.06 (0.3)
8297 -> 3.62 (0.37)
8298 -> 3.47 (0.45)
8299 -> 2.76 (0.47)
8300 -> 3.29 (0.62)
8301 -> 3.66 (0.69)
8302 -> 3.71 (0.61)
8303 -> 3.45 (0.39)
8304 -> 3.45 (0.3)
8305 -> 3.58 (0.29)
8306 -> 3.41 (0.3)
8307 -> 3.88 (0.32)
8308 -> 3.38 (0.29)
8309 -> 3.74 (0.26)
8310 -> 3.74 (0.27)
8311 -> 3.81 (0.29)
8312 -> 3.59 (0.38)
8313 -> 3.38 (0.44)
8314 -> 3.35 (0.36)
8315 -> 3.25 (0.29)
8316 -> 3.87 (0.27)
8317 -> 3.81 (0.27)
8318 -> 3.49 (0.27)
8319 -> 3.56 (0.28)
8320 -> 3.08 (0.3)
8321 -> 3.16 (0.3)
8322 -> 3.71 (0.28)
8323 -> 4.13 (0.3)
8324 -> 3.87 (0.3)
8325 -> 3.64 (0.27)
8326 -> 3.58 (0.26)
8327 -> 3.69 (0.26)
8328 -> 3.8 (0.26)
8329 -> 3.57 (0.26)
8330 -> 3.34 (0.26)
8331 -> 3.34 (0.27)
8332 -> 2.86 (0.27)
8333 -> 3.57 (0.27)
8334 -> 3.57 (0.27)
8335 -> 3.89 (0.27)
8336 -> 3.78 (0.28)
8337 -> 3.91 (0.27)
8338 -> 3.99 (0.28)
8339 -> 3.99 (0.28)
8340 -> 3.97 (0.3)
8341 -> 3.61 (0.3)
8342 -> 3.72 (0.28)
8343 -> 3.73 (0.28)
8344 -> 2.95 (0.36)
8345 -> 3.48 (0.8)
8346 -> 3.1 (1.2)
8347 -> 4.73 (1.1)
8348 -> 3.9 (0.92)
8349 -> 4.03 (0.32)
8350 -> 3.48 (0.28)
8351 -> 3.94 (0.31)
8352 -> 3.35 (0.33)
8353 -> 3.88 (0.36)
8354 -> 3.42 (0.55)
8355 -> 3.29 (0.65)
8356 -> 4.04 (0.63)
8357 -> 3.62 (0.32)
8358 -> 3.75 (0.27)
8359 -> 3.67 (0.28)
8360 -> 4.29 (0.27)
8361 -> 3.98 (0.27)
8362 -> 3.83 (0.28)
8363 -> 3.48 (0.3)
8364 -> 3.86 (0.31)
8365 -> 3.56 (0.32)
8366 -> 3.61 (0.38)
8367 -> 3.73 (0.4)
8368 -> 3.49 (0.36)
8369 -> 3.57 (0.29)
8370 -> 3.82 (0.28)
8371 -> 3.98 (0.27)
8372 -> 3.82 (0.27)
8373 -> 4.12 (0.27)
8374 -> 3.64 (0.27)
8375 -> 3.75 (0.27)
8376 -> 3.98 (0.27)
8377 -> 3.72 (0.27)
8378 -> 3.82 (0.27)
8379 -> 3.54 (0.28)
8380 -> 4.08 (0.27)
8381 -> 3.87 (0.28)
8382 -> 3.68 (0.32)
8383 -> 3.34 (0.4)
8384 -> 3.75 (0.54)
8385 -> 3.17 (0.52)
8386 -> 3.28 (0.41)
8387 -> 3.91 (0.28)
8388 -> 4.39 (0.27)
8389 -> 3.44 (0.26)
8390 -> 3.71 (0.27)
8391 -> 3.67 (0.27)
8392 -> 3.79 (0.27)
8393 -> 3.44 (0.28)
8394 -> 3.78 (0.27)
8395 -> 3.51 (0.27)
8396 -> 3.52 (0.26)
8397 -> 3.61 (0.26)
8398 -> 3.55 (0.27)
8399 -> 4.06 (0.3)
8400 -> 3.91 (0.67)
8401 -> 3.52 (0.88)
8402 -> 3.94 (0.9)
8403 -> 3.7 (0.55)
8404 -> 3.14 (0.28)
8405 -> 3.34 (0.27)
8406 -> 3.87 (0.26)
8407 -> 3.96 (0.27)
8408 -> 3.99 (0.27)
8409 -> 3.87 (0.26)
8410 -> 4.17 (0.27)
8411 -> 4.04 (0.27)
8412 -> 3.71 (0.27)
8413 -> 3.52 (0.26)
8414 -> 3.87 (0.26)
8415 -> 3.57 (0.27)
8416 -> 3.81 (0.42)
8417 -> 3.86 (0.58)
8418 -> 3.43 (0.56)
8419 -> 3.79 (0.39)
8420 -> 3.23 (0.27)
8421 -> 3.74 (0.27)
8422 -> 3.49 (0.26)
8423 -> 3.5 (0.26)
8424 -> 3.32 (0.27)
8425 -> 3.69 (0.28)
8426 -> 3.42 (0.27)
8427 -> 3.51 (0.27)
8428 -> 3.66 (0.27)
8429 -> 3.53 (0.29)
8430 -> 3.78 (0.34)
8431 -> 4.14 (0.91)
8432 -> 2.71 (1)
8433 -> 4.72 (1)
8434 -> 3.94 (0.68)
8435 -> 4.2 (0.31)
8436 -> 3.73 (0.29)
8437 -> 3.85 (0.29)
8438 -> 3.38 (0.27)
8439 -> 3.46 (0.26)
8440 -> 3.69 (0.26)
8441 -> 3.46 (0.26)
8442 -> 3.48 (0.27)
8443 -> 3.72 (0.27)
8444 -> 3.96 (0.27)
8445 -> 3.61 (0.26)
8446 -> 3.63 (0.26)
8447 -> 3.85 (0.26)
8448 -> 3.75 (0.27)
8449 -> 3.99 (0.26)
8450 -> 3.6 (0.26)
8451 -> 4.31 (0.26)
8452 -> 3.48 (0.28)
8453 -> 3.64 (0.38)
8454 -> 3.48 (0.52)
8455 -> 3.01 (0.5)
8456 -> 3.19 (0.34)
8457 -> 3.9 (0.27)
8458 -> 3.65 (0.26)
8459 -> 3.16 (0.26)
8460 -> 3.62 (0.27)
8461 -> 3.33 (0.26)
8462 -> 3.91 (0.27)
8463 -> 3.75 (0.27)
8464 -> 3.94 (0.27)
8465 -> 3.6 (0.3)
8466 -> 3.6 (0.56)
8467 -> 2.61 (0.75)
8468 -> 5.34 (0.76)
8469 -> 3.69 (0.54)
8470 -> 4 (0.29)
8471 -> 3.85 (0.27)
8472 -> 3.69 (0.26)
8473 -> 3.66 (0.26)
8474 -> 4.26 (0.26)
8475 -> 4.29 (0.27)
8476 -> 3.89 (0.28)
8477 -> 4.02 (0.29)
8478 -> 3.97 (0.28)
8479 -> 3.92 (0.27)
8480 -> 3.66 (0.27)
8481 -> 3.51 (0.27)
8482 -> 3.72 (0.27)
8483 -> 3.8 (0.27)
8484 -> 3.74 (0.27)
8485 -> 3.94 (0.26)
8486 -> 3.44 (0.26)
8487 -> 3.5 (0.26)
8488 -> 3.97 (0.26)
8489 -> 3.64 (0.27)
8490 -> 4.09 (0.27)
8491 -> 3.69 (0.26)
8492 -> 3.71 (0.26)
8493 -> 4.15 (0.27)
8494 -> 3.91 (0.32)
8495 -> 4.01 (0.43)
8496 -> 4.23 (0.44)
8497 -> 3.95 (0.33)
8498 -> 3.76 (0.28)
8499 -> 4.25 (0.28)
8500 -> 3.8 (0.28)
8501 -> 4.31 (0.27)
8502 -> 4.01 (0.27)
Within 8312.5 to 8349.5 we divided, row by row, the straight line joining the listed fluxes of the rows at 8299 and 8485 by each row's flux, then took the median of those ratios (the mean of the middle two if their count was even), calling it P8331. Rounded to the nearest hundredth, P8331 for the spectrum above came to 0.81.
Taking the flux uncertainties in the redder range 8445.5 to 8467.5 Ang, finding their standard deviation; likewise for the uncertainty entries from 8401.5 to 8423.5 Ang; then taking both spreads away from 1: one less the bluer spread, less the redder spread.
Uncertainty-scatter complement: 0.71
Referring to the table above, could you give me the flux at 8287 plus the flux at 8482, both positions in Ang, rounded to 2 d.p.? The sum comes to 7.67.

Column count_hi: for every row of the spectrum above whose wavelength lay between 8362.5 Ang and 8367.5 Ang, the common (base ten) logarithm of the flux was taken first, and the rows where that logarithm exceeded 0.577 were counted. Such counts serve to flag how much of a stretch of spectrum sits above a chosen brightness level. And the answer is 1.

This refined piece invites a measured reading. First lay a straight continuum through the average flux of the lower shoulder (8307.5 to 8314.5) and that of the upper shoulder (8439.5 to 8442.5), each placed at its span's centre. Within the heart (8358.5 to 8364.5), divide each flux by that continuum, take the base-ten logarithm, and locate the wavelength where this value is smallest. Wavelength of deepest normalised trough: 8363 Ang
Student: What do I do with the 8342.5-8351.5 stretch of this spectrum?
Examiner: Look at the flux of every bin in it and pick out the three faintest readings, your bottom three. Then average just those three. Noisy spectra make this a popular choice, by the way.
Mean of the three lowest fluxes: 3.18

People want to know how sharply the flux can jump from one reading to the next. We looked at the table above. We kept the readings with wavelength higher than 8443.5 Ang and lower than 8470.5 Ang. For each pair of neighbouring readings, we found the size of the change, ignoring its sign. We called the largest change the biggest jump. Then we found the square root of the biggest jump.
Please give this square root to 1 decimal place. 1.7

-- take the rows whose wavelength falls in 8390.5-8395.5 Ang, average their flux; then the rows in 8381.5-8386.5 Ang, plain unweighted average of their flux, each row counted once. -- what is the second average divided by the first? 0.947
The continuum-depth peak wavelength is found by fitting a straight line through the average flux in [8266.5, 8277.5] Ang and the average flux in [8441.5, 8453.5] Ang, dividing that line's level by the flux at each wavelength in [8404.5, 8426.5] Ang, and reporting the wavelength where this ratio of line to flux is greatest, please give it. 8420 Ang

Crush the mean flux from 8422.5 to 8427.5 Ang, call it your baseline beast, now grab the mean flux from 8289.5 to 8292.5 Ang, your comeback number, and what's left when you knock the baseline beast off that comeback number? 0.4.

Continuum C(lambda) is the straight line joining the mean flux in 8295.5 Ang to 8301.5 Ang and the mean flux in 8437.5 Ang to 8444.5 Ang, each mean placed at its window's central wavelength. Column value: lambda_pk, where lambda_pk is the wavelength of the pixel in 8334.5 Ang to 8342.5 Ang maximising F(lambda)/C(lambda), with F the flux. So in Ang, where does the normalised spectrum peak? 8338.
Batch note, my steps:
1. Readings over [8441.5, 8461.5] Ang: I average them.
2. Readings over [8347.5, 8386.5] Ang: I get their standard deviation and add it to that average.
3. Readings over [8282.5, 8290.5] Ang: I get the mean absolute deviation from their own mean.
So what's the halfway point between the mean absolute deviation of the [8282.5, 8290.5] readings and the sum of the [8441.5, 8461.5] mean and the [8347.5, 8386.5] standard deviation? 2.10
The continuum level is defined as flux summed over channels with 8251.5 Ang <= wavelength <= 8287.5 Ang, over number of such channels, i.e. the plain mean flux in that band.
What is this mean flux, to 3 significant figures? 3.68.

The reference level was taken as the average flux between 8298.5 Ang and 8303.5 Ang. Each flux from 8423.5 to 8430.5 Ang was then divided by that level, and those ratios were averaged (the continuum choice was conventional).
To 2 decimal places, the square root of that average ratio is 1.03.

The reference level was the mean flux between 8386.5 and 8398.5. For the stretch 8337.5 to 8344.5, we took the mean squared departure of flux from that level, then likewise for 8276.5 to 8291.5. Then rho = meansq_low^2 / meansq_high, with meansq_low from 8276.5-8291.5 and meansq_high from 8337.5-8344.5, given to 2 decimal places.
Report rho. 0.12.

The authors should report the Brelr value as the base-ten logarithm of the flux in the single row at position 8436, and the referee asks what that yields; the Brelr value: 0.57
